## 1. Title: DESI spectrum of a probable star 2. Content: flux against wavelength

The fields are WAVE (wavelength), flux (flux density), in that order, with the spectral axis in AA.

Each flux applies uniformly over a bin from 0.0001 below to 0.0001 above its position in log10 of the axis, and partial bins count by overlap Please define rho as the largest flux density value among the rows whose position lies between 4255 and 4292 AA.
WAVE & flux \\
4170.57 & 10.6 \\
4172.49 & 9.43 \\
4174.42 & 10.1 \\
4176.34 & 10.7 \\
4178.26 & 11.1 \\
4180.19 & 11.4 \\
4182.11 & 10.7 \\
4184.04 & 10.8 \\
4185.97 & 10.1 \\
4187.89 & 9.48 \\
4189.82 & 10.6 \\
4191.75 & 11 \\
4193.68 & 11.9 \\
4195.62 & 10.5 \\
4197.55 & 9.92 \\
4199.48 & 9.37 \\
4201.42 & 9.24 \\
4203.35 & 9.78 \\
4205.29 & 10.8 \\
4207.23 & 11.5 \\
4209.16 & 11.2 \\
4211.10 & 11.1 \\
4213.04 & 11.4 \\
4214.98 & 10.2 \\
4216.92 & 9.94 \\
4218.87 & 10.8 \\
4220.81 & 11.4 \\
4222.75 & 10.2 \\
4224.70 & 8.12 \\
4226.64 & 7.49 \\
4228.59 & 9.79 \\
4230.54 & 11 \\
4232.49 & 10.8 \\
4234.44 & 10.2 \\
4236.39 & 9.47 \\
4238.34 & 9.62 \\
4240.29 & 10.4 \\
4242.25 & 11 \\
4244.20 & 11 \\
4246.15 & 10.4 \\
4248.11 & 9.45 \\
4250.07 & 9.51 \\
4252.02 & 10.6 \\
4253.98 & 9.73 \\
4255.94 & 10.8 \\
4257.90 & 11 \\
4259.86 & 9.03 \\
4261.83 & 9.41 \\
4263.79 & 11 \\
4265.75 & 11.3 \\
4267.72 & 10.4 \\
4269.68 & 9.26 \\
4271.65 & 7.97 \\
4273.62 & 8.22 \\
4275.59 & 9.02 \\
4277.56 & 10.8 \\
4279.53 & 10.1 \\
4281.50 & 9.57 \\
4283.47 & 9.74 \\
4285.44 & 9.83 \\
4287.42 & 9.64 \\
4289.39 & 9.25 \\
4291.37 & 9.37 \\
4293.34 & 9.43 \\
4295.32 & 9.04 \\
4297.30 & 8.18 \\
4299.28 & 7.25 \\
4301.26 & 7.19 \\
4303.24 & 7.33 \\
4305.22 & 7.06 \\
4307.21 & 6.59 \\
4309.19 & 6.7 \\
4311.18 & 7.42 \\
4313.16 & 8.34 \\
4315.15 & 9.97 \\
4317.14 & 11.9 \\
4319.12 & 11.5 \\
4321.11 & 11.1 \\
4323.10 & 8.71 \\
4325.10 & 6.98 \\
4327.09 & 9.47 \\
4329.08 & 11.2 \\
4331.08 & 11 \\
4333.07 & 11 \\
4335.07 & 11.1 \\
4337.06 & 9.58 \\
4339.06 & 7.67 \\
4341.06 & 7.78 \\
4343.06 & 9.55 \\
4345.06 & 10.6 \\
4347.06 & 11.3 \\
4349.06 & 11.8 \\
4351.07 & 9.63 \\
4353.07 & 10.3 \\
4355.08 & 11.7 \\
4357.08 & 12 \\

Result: 11.3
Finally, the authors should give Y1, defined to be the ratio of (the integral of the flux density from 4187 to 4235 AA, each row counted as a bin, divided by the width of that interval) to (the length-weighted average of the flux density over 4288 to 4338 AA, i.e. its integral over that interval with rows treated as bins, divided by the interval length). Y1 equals 1.14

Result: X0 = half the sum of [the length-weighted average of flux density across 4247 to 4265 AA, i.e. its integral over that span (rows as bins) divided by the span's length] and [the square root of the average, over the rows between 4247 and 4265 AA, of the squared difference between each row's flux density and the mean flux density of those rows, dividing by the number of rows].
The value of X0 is 5.4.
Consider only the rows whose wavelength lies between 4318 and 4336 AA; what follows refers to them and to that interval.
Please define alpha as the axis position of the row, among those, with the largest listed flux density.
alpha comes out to 4319.12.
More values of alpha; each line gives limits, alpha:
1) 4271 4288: 4277.56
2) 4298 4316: 4315.15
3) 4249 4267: 4265.75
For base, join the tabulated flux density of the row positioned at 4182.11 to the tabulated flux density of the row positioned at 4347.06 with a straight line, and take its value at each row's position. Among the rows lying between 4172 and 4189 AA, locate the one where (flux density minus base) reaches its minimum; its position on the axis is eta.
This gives 4187.89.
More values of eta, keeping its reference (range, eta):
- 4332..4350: 4339.06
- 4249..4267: 4259.86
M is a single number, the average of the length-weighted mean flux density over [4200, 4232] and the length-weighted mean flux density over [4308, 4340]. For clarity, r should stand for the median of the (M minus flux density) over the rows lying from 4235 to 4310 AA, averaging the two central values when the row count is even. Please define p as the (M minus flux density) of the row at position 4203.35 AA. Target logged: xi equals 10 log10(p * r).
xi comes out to -12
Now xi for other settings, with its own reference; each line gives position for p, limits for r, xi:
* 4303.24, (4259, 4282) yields 0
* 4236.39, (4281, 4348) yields -7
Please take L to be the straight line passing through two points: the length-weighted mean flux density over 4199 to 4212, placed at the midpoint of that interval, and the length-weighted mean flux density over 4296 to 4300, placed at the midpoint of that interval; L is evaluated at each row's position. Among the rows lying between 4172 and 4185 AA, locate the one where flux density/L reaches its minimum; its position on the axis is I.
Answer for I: 4172.49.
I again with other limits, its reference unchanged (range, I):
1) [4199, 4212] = 4201.42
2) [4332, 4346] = 4339.06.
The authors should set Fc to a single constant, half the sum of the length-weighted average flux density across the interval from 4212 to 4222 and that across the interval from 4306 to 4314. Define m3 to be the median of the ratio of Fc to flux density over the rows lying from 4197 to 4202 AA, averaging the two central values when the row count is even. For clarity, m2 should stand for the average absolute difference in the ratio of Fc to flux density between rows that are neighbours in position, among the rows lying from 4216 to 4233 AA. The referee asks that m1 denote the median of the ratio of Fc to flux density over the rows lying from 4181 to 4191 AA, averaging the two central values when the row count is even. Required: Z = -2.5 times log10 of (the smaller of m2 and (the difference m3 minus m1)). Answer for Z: 2.4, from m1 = 0.848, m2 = 0.12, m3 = 0.96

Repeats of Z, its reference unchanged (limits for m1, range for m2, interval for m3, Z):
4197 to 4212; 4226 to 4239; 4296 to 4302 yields 2.6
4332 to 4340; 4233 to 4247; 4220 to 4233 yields 6.1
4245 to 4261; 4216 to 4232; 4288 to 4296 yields 2.9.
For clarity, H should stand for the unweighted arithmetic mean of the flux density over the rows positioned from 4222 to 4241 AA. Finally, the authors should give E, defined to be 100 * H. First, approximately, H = 9.7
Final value 971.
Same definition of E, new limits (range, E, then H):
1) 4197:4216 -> 1045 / 10.5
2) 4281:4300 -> 913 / 9.1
